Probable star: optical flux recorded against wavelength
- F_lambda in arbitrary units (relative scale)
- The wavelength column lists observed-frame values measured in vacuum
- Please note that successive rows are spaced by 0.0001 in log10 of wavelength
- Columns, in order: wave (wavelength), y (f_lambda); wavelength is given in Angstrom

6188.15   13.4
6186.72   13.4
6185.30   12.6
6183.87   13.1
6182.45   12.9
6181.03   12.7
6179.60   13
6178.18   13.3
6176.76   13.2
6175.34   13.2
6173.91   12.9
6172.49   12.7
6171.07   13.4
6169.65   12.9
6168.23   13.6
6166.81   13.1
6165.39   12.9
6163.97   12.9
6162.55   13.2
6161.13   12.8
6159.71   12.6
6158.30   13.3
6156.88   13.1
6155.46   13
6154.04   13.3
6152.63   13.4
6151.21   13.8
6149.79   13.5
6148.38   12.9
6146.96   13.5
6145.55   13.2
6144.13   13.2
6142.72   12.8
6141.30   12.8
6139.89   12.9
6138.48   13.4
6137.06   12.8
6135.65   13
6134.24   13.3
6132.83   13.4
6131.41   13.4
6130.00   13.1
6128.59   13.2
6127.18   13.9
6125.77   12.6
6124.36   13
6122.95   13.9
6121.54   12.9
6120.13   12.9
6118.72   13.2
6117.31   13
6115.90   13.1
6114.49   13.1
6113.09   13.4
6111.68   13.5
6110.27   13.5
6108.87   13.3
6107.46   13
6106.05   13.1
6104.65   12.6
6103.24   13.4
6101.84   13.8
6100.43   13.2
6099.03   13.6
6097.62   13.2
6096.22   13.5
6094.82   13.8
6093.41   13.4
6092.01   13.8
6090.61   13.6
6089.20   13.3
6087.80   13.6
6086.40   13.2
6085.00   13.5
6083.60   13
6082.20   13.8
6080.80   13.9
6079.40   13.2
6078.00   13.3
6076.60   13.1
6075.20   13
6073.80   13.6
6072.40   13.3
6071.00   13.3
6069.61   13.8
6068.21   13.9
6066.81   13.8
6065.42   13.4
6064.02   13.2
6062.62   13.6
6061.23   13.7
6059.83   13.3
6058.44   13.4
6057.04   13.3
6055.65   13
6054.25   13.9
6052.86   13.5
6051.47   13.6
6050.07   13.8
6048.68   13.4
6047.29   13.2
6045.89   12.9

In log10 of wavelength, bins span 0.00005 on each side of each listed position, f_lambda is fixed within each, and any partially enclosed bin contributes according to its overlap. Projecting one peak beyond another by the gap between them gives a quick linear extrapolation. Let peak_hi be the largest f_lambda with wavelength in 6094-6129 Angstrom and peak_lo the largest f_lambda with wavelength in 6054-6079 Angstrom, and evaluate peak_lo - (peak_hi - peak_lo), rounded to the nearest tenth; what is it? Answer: 13.9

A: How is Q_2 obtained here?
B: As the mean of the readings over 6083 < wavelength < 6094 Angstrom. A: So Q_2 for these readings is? 13.4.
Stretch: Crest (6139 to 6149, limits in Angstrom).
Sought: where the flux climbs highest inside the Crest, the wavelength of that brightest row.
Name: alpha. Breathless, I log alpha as 6146.96 Angstrom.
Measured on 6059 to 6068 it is 6066.81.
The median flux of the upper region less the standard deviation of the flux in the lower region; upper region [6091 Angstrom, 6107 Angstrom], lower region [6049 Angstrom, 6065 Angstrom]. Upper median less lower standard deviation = 13.1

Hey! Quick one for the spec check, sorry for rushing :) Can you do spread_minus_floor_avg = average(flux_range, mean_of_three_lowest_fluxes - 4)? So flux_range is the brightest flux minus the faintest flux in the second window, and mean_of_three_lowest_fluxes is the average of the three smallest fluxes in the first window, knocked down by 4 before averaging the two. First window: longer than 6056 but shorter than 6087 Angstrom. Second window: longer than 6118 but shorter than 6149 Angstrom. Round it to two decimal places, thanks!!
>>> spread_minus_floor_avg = 5.17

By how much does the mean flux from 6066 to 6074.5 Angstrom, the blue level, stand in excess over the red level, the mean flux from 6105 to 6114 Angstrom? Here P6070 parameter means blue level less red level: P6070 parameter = 0.3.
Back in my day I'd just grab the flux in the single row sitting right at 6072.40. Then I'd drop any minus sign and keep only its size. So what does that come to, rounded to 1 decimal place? 13.3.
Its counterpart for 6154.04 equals 13.3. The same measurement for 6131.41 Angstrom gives 13.4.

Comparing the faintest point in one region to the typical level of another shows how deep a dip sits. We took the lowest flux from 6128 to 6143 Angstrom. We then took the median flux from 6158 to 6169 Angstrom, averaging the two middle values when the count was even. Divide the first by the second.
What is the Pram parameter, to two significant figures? 0.98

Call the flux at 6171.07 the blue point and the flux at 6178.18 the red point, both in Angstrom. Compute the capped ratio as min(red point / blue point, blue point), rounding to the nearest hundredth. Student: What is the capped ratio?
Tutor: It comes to 0.99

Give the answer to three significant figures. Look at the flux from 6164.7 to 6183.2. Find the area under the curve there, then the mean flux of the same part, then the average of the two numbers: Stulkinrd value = 127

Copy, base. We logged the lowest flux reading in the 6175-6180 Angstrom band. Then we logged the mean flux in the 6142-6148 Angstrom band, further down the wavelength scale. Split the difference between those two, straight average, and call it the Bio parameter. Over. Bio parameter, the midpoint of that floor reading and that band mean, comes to 13.1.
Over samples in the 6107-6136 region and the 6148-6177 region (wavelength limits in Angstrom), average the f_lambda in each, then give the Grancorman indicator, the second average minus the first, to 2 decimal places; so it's -0.10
